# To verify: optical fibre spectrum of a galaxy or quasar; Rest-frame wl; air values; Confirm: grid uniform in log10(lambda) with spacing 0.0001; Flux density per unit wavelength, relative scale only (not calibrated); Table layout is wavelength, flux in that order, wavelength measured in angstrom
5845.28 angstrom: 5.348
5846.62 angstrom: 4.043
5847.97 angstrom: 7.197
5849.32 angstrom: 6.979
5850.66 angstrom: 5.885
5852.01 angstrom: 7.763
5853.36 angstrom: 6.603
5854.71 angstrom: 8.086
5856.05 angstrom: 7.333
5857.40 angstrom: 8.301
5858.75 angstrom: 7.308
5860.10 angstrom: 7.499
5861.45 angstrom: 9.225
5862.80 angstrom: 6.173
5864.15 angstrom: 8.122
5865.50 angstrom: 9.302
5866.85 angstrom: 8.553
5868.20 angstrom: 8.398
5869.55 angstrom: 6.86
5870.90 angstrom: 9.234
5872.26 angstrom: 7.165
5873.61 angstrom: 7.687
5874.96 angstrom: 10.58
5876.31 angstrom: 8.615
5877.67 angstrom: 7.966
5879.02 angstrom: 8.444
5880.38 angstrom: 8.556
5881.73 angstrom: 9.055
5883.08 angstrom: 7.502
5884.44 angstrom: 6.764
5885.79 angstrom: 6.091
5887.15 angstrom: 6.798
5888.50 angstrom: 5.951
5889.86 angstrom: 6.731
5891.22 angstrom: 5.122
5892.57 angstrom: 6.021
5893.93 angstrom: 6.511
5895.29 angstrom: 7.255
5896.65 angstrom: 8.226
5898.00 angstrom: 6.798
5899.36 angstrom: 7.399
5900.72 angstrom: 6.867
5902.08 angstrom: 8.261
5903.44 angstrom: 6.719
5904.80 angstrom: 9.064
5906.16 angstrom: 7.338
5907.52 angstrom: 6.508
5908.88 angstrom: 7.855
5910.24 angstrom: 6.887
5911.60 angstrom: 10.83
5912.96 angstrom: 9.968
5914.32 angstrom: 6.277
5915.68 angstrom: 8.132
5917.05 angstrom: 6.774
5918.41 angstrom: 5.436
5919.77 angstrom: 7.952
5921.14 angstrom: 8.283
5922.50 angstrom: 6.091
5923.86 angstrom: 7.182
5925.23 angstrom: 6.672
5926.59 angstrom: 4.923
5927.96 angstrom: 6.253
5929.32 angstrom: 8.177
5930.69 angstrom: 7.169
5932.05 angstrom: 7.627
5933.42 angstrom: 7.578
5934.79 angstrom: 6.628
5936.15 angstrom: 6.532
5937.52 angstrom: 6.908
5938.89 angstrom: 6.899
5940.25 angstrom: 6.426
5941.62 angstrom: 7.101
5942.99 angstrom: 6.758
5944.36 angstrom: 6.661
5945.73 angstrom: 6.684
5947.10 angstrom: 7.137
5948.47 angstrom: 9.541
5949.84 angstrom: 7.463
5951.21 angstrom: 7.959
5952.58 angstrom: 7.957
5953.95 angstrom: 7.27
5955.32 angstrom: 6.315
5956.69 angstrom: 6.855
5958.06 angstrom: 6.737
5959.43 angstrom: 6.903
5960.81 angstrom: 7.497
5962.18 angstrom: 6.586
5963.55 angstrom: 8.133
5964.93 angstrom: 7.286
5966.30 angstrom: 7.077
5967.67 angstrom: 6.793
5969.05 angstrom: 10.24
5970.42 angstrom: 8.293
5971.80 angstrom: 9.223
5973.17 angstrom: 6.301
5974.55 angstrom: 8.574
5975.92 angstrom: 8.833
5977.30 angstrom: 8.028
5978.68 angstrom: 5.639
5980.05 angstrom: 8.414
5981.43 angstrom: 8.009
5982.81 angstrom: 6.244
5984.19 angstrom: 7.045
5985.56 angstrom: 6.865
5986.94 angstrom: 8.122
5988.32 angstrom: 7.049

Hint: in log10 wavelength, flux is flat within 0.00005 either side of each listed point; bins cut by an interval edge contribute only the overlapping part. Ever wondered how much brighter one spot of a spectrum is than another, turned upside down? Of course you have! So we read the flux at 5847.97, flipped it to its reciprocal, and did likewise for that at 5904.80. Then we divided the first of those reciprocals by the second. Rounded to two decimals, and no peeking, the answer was 1.26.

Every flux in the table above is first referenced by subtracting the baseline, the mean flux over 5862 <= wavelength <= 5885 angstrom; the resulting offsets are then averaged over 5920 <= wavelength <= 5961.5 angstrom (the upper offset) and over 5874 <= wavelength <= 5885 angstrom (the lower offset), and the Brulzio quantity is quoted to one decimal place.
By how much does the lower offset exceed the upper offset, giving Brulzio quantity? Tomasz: 1.4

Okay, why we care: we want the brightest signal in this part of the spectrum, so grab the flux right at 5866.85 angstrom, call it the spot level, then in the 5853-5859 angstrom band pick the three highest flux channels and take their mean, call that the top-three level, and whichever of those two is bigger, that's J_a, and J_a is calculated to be 8.6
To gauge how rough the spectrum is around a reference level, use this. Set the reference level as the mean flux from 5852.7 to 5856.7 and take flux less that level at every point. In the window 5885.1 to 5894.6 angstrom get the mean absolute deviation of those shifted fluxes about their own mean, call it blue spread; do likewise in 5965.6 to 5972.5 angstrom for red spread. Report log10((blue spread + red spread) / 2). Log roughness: -0.11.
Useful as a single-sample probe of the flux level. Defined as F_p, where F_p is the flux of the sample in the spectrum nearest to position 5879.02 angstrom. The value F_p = 8.444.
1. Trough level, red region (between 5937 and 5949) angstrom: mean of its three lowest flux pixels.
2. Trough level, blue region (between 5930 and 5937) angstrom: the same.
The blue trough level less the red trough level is 0.19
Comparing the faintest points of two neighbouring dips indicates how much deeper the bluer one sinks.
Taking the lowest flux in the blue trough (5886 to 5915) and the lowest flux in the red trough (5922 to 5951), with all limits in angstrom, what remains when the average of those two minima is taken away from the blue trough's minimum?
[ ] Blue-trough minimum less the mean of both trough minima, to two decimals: 0.10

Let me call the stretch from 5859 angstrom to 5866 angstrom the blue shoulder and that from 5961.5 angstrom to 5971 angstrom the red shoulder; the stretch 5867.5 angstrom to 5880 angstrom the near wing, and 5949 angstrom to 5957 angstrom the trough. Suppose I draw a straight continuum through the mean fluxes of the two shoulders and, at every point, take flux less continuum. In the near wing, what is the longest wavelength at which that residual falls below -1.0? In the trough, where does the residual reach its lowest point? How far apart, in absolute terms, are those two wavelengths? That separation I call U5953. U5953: 85.8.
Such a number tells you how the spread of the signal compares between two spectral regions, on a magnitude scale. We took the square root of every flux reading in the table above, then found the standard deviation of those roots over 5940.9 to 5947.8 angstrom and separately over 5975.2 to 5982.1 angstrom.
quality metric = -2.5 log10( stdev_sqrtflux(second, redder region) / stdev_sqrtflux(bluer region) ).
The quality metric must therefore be -1.8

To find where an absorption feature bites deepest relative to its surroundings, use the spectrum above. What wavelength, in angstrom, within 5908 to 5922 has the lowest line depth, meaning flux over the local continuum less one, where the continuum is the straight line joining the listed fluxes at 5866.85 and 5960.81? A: 5918.41 angstrom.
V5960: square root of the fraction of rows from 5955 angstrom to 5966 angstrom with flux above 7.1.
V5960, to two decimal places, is 0.61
